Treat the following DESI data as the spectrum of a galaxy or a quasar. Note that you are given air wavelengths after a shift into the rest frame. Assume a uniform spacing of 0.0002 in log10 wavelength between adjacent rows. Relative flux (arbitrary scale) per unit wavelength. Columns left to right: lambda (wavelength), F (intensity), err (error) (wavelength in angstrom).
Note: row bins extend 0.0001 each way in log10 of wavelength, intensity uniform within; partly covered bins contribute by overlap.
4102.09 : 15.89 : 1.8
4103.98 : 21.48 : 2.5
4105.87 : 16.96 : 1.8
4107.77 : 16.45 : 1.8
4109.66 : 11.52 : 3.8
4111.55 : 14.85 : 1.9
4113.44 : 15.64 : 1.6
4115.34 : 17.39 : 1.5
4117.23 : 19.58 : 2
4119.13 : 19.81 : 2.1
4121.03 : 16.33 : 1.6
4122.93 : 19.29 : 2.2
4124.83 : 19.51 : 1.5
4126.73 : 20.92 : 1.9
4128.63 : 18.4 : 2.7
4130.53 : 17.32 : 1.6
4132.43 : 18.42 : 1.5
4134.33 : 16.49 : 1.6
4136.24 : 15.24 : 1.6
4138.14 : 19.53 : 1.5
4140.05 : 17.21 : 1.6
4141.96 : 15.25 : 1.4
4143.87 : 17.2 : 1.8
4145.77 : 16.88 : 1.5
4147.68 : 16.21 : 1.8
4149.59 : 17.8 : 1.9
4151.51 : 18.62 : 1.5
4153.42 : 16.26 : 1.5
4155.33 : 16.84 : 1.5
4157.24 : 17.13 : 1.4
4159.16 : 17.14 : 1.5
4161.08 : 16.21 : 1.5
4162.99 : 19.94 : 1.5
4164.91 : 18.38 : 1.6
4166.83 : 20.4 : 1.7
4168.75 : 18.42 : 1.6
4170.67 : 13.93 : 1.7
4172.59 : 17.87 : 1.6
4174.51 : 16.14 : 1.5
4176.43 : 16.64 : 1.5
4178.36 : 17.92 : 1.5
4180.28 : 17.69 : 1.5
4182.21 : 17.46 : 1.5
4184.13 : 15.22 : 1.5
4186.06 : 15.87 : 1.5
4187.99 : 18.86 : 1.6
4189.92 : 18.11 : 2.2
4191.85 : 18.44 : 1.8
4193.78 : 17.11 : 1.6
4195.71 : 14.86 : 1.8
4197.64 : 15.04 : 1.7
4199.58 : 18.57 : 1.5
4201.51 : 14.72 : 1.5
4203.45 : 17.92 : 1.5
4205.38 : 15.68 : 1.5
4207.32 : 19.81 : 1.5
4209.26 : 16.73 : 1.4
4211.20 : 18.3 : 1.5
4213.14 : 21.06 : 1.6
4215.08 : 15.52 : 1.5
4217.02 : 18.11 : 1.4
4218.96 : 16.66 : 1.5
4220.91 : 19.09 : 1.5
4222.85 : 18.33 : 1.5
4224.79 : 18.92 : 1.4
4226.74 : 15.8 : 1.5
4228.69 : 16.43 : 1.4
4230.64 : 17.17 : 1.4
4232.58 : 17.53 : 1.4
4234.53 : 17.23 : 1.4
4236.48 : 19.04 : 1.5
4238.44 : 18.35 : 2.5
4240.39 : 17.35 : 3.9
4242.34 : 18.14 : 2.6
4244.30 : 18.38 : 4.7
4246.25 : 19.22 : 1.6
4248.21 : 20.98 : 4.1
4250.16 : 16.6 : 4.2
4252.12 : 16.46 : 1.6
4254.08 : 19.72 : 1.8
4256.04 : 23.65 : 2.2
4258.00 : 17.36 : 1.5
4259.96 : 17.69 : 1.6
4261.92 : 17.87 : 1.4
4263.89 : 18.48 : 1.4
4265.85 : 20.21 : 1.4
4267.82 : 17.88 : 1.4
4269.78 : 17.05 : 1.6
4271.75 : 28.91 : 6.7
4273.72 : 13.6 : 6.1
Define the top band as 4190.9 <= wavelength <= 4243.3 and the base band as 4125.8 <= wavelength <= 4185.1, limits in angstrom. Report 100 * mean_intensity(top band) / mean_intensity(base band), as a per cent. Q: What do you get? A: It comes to 101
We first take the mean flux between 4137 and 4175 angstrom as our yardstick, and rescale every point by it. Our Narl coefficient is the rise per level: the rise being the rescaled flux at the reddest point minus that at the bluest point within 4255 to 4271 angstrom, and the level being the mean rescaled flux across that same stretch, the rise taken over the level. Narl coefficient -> -0.35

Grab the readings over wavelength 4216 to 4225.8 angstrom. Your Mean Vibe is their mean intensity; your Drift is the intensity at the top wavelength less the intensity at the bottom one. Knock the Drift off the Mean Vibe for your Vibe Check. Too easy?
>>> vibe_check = 17.4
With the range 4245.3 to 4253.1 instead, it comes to 21.1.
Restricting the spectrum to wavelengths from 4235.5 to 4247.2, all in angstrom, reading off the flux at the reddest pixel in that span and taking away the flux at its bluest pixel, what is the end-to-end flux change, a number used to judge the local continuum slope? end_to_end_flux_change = 0.2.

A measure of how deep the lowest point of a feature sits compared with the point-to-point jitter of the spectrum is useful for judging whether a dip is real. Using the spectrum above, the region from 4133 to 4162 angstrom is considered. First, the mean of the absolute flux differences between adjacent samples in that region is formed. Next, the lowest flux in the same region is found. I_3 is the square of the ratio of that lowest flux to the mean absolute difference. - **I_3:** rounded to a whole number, 122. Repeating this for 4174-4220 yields 52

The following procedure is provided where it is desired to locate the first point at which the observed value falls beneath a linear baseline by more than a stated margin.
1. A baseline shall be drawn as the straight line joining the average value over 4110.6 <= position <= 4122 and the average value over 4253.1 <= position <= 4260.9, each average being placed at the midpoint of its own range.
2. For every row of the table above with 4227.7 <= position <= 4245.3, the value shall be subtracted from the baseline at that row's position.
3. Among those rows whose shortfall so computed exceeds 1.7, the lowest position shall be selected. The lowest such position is 4228.69 angstrom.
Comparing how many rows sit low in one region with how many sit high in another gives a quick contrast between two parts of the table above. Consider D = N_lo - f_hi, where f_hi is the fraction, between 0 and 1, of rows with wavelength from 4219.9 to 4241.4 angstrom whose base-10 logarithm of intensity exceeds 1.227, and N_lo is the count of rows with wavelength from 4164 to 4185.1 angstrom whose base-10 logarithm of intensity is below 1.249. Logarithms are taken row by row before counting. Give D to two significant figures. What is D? 5.2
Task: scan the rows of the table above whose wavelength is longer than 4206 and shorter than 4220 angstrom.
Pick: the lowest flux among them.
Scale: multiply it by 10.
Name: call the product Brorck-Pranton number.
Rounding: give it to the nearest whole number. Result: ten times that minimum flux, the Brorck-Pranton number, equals 155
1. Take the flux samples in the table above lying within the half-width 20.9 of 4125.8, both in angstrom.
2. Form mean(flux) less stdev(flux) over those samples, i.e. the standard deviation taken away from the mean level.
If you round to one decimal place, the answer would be 15.2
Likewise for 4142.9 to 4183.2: 16.0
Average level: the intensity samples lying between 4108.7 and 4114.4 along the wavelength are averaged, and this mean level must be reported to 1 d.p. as 14.0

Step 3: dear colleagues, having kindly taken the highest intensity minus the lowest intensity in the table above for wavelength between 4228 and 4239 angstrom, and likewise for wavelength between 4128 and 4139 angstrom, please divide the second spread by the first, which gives 1.6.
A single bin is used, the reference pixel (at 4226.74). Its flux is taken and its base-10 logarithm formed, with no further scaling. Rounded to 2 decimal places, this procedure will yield 1.20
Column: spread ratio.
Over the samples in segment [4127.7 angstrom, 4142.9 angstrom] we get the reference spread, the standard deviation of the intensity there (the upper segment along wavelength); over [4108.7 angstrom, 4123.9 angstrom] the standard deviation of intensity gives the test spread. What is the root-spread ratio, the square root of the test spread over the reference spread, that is 1.36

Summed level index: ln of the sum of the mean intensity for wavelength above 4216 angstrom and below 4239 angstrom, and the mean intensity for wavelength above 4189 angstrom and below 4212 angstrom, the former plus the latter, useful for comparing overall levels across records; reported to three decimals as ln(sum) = 3.550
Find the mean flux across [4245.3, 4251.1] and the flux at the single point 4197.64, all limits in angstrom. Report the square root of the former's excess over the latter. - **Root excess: 2.0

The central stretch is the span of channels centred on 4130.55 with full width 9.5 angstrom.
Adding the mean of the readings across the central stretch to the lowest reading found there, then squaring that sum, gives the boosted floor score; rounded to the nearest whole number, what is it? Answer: 1211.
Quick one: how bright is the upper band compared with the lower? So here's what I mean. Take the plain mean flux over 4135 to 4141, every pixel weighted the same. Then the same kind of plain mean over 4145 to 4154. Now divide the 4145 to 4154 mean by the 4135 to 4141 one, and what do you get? 0.99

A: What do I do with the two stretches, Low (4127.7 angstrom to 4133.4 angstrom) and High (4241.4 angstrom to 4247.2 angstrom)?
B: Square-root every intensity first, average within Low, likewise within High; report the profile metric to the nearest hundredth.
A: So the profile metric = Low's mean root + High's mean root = 8.56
